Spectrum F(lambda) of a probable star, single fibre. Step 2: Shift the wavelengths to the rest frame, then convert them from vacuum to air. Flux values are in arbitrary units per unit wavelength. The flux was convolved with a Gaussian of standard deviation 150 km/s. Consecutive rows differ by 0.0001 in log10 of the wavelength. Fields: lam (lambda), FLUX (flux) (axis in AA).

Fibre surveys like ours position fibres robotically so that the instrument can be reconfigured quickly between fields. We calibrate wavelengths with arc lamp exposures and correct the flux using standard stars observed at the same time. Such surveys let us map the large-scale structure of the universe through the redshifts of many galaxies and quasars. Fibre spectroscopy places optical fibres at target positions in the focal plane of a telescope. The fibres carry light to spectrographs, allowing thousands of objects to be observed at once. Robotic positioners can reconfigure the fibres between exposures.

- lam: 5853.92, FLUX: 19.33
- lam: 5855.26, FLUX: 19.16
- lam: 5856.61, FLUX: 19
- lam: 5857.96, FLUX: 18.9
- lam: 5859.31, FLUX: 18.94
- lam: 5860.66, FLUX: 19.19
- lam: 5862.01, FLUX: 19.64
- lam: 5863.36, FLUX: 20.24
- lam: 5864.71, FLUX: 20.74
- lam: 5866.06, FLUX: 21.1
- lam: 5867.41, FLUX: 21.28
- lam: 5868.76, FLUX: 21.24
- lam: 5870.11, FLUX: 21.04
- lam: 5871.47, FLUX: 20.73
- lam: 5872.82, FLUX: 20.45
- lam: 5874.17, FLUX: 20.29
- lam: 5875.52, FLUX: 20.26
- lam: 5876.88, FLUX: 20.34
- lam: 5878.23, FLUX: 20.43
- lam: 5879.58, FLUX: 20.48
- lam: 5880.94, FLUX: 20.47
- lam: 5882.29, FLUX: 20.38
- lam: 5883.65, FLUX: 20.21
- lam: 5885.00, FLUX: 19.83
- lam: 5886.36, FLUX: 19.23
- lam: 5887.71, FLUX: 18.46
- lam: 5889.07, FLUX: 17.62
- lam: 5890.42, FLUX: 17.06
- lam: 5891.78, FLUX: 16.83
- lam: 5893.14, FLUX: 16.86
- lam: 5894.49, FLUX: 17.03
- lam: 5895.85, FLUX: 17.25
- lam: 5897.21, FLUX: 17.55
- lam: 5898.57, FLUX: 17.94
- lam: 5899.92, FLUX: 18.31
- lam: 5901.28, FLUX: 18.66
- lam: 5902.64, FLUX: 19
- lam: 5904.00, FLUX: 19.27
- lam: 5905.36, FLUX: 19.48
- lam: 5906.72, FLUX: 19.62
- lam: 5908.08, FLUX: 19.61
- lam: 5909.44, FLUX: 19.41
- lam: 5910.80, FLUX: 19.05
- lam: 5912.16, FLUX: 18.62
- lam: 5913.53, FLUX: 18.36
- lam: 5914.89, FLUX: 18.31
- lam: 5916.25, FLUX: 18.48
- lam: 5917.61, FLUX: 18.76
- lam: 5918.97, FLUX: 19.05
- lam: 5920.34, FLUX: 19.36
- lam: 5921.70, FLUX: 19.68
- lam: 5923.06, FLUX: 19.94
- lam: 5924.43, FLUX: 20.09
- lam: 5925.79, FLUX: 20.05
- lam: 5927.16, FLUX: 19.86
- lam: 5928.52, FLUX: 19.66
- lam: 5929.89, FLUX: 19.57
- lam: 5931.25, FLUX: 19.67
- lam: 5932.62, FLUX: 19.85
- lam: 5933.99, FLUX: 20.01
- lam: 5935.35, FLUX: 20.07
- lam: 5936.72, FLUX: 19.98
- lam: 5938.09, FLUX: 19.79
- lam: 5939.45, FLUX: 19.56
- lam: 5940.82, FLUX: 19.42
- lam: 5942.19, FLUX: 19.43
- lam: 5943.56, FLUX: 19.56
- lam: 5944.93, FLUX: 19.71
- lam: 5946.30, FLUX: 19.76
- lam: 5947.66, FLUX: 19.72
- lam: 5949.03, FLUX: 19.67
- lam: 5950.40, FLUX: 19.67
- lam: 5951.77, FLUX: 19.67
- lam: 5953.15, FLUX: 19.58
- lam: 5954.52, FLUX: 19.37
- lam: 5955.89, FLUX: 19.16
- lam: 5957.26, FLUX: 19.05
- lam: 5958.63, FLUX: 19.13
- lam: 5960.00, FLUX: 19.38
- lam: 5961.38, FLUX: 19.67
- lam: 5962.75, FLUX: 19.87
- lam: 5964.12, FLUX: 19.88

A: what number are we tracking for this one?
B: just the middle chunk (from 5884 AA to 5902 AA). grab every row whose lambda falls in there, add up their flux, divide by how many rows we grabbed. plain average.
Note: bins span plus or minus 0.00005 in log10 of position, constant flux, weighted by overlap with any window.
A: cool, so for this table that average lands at 17.9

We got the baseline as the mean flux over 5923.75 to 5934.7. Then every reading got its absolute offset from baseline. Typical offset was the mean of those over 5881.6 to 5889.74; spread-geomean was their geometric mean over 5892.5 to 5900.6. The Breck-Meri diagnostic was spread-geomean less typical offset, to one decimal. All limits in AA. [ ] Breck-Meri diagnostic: 1.4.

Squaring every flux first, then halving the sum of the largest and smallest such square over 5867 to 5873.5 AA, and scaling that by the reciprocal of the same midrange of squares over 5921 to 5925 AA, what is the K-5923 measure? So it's 1.10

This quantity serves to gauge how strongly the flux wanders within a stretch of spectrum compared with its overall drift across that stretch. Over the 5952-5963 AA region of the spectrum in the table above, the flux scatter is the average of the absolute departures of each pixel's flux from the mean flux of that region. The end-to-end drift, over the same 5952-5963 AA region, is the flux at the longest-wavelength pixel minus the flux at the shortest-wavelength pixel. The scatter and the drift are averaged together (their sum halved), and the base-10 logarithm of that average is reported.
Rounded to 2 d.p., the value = -0.59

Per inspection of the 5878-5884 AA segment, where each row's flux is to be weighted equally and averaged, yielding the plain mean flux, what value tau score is 20.4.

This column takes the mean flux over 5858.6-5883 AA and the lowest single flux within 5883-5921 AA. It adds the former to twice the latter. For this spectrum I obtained 54.1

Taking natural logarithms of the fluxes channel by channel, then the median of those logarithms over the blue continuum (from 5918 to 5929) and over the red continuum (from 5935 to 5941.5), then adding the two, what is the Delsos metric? 5.97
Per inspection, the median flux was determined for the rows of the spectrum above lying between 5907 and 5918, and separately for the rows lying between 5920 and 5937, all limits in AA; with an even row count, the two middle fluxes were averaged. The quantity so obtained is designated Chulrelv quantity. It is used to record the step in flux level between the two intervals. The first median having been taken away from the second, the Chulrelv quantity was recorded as 1.2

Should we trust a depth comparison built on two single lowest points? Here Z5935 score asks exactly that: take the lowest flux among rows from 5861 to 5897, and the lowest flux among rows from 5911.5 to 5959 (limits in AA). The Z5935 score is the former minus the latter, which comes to -1.48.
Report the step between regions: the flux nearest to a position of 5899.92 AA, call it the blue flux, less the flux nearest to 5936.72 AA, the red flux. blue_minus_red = -1.7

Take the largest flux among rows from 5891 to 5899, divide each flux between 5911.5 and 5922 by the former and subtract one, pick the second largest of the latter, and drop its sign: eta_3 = 0.079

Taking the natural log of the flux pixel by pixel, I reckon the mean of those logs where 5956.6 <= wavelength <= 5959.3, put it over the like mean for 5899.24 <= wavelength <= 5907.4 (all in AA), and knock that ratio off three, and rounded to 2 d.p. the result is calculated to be 2.00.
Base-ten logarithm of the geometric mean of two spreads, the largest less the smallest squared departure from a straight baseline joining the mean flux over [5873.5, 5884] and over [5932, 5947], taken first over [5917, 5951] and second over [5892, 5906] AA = 0.60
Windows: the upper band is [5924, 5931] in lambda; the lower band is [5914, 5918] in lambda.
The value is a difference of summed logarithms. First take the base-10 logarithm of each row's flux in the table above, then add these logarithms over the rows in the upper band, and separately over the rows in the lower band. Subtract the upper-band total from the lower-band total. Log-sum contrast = -2.7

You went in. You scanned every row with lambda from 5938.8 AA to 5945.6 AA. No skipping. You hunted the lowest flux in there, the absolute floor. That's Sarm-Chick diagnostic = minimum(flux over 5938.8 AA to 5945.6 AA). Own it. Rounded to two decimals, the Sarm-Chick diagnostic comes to 19.42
